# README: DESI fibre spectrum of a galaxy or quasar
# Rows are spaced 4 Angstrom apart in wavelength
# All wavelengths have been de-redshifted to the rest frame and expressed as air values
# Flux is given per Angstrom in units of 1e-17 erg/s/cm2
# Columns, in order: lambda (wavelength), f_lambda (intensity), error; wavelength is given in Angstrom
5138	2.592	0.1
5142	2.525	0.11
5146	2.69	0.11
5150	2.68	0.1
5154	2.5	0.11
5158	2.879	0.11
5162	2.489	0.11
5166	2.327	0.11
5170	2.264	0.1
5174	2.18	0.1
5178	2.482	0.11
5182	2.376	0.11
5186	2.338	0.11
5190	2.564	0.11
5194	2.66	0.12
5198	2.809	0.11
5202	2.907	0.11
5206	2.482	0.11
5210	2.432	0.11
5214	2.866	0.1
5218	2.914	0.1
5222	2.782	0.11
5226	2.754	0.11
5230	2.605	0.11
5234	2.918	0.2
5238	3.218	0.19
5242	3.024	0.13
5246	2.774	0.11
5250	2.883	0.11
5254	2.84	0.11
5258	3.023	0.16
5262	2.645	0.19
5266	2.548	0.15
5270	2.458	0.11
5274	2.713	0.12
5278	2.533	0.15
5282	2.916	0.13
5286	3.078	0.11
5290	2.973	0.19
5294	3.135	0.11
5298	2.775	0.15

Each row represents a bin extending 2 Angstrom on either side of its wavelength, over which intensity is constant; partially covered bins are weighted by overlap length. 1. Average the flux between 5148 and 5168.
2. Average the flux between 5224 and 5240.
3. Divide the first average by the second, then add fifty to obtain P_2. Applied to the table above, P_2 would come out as 50.9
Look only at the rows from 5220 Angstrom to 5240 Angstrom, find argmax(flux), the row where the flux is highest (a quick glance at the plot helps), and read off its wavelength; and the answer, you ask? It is 5238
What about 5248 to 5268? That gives 5258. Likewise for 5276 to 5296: 5294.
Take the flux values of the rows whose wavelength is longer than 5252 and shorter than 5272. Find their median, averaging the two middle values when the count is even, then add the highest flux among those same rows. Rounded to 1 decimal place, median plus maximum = 5.7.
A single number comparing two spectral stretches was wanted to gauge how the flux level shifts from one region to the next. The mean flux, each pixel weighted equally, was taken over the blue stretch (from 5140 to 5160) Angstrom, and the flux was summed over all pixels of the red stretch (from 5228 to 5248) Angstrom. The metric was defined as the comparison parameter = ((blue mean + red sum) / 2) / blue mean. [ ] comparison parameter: 3.24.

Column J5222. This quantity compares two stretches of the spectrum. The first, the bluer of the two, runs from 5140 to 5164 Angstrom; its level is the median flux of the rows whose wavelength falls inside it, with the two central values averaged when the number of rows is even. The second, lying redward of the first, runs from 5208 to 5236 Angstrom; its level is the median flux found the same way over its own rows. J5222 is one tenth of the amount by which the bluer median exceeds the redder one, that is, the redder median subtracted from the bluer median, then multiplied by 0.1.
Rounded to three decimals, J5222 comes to -0.018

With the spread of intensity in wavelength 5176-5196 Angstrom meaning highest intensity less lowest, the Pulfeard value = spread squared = 0.10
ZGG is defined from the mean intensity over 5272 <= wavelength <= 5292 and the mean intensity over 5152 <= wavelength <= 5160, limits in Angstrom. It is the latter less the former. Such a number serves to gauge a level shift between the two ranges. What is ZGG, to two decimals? -0.15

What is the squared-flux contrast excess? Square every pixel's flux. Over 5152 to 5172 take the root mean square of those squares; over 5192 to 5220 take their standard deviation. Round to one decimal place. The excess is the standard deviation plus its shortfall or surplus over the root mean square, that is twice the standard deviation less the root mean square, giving -4.3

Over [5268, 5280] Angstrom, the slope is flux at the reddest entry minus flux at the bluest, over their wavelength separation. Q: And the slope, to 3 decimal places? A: 0.009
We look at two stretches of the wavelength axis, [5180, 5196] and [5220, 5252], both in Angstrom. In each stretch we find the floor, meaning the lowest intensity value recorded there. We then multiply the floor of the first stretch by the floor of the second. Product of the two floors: 6.1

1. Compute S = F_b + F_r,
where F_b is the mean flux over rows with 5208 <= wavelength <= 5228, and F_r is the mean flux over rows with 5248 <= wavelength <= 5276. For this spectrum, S 5.48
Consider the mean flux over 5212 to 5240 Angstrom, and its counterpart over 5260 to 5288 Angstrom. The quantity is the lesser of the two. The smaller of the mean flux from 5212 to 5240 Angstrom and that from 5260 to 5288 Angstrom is 2.70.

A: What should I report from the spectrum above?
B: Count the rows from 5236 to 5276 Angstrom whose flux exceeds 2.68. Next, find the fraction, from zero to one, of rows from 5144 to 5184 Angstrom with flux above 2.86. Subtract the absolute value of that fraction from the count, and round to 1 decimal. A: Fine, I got 6.9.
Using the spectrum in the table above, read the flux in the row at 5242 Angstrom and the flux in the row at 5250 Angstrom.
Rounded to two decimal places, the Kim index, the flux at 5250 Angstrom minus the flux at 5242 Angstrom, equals -0.14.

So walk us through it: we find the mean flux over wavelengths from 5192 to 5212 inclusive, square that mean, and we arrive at 7.1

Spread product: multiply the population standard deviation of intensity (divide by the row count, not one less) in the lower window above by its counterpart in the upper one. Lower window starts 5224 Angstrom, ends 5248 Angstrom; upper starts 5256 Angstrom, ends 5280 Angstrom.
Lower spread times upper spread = 0.037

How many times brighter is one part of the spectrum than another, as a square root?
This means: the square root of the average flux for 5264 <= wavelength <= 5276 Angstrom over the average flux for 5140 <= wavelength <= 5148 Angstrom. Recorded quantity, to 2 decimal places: 0.99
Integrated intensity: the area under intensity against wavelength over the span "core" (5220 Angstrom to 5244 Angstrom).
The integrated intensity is 69.2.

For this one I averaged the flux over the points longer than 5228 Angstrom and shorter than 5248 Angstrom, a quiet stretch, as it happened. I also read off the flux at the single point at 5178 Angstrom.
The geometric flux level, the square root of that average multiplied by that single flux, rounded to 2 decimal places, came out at 2.69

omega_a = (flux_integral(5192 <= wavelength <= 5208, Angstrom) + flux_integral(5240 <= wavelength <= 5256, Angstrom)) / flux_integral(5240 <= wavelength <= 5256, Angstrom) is 1.94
